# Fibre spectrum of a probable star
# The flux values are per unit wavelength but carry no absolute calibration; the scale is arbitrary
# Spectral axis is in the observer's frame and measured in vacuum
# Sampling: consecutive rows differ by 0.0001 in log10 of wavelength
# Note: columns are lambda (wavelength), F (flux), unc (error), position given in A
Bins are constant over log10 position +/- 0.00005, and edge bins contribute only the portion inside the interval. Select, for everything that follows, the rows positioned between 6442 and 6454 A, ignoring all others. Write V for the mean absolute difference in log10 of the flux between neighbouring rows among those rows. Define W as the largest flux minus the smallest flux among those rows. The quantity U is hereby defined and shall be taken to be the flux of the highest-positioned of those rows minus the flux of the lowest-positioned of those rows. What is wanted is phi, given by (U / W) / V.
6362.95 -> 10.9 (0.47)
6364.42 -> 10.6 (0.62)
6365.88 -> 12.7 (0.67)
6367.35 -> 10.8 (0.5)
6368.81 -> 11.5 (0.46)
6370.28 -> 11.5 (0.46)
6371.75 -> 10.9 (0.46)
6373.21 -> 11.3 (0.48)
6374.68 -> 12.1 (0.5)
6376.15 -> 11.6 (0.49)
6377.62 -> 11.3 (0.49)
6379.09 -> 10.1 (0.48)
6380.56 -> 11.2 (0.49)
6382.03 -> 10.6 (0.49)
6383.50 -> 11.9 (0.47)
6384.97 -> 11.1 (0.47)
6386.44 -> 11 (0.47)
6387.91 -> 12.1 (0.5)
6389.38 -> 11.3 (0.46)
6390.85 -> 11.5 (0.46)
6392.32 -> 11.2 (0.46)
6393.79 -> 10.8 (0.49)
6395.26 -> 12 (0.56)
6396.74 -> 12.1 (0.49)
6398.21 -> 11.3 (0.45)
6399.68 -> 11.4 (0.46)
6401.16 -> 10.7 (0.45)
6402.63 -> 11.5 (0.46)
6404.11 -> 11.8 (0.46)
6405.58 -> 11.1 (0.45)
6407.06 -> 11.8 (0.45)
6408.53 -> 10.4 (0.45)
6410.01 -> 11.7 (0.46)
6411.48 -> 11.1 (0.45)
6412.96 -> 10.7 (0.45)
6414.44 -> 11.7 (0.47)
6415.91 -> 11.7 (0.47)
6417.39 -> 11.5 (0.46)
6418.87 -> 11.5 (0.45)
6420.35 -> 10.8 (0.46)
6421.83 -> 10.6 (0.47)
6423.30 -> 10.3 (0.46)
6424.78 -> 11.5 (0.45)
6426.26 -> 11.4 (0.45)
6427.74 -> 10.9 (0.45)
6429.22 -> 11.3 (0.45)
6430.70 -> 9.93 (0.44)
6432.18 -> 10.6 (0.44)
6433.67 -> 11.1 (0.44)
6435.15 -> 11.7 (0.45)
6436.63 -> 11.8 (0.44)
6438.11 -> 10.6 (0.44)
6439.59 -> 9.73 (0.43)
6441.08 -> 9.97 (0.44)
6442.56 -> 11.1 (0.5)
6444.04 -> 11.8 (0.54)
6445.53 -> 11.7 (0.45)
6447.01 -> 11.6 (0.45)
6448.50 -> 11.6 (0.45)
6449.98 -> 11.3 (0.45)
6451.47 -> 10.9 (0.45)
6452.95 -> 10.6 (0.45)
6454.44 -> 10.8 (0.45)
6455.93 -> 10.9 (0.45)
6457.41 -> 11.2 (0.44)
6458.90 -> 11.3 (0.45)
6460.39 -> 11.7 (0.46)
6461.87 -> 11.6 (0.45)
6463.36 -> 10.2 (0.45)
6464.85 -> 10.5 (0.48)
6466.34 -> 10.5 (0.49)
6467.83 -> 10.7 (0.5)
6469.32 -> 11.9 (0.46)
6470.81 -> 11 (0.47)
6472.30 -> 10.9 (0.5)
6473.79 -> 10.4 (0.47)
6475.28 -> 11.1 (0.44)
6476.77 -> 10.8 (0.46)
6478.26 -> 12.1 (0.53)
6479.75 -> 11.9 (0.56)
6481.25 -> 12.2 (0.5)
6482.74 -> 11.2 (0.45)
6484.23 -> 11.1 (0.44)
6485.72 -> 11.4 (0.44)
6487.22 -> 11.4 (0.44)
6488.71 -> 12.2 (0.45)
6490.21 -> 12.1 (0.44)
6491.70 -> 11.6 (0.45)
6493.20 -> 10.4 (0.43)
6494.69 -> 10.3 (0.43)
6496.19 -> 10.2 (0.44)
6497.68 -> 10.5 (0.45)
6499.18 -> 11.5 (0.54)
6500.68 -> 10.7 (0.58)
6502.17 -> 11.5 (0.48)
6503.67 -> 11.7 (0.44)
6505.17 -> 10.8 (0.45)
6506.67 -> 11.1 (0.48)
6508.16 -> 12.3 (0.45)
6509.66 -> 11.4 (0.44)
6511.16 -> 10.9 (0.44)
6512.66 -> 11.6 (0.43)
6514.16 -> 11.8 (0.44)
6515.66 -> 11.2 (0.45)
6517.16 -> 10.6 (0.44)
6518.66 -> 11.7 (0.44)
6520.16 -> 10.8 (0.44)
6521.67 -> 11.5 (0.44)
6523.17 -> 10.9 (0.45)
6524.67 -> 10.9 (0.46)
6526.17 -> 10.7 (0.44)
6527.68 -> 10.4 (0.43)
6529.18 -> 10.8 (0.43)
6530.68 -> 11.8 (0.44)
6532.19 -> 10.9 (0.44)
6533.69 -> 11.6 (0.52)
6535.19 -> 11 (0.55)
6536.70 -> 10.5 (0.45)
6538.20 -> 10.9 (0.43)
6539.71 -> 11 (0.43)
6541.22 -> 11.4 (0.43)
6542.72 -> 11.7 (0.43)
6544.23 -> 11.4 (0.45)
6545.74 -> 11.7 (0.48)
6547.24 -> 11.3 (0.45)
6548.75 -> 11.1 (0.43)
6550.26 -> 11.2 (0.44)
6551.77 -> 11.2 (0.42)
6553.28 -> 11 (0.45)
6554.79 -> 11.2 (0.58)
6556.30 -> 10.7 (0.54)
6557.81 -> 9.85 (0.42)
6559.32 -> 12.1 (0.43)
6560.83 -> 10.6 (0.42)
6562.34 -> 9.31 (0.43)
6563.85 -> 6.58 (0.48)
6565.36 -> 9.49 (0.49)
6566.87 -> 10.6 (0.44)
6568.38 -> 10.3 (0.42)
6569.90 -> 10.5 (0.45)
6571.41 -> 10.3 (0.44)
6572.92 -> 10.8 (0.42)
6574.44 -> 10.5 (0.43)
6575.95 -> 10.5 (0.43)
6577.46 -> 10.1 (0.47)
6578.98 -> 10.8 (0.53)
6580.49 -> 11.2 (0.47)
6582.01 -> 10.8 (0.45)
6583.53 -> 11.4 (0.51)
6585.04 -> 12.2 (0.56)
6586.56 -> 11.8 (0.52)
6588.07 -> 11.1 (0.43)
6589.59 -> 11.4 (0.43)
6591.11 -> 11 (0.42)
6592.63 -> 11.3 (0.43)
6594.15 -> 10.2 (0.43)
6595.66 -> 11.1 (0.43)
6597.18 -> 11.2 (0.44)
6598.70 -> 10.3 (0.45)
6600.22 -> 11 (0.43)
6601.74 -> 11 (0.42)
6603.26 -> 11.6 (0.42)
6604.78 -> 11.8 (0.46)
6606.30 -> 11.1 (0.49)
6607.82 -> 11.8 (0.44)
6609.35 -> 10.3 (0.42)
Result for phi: -40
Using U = -0.5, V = 0.010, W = 1.2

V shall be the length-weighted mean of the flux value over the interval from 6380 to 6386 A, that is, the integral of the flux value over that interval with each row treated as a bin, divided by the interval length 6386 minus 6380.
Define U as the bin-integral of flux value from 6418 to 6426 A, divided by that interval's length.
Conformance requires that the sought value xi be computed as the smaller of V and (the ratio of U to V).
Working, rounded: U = 11.0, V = 11.2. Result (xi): 0.981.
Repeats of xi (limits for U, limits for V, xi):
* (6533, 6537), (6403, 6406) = 0.965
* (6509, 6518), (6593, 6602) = 1.040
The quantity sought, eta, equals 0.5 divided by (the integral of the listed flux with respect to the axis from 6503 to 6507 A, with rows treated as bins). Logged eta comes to 0.0112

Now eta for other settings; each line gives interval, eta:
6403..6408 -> 0.0087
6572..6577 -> 0.0095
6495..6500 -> 0.0094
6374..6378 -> 0.0107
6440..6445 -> 0.0092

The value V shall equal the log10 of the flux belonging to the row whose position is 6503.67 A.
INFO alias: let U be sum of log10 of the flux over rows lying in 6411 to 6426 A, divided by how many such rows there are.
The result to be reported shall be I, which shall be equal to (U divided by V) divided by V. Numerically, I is 0.92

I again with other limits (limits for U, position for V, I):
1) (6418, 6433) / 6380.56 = 0.94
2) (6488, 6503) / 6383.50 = 0.90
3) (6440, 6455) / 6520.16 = 0.98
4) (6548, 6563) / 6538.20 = 0.96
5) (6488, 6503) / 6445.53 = 0.92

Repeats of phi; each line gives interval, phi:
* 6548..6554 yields -128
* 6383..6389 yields 7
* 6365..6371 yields -19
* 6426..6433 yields -18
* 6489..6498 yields -49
